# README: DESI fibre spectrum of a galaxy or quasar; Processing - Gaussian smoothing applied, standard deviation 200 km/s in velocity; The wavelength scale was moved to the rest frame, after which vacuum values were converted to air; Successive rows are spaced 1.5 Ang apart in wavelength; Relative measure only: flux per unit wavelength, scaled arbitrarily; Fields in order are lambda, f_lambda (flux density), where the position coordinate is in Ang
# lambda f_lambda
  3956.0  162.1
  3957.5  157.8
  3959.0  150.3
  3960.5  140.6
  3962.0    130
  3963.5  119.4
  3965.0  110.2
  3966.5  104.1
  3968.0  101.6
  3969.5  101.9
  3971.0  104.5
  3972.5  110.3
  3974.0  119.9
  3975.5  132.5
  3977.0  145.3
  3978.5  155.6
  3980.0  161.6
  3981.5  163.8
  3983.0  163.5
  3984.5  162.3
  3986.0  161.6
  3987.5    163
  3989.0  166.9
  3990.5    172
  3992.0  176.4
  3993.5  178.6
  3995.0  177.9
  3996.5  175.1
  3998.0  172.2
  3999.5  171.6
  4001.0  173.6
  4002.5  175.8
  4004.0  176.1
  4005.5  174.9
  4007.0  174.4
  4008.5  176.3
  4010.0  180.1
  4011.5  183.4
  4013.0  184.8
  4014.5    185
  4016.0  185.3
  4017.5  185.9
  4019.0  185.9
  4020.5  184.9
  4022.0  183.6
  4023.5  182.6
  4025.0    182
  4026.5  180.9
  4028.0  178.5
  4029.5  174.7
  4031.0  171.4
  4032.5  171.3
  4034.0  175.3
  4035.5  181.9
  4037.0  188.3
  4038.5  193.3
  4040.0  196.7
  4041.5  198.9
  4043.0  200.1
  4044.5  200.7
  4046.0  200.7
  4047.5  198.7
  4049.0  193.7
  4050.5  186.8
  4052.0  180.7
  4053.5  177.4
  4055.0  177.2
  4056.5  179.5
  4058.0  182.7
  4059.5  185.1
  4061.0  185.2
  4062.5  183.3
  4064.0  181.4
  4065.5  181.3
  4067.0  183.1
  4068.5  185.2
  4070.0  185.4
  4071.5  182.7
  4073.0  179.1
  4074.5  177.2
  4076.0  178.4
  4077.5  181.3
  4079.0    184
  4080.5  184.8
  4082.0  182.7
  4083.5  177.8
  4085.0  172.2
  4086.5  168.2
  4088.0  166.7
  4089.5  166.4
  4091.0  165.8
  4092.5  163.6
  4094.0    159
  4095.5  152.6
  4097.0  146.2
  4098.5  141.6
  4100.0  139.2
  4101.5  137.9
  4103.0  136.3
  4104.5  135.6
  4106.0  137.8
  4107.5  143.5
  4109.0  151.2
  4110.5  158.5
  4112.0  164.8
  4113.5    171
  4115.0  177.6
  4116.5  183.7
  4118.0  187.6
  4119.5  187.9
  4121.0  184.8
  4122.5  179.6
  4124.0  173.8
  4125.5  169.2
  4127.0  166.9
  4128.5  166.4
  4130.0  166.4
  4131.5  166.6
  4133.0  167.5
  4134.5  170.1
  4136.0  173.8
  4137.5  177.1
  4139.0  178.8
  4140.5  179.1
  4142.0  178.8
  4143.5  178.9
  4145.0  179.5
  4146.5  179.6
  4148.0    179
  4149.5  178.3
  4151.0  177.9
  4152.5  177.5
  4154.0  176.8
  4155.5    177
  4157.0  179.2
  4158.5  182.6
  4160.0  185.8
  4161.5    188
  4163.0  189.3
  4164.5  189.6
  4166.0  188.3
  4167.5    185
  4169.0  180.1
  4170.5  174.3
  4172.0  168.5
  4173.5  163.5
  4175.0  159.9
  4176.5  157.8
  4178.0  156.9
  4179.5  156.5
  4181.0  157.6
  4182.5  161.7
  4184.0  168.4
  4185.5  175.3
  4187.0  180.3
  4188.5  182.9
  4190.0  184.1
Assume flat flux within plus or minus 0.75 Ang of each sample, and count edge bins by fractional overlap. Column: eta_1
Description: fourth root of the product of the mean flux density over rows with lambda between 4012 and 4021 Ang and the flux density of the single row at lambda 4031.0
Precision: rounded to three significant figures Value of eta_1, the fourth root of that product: 13.3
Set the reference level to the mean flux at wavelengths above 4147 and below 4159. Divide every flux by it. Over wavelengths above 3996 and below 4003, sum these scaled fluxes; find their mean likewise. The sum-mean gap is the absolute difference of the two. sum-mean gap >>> 3.89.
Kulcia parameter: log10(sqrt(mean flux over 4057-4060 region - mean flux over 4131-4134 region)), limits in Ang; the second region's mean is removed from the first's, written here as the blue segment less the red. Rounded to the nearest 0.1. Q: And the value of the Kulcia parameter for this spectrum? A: 0.6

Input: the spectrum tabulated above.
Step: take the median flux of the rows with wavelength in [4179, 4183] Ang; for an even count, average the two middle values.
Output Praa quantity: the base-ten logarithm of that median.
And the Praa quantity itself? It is 2.198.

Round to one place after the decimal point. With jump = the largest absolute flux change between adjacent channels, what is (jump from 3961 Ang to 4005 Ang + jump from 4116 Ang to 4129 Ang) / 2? 9.3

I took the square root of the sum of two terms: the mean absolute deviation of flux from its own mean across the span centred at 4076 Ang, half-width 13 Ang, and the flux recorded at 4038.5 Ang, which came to 14.1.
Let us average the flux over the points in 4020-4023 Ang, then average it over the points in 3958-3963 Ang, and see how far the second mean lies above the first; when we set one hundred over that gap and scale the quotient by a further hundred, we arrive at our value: -228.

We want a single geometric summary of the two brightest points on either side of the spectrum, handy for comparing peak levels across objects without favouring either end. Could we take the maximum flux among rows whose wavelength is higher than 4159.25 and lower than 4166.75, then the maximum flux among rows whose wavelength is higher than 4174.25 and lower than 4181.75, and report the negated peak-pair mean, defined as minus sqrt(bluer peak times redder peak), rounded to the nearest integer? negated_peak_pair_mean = -174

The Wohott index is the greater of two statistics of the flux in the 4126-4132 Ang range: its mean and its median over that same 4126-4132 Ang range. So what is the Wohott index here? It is 167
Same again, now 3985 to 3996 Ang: 172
